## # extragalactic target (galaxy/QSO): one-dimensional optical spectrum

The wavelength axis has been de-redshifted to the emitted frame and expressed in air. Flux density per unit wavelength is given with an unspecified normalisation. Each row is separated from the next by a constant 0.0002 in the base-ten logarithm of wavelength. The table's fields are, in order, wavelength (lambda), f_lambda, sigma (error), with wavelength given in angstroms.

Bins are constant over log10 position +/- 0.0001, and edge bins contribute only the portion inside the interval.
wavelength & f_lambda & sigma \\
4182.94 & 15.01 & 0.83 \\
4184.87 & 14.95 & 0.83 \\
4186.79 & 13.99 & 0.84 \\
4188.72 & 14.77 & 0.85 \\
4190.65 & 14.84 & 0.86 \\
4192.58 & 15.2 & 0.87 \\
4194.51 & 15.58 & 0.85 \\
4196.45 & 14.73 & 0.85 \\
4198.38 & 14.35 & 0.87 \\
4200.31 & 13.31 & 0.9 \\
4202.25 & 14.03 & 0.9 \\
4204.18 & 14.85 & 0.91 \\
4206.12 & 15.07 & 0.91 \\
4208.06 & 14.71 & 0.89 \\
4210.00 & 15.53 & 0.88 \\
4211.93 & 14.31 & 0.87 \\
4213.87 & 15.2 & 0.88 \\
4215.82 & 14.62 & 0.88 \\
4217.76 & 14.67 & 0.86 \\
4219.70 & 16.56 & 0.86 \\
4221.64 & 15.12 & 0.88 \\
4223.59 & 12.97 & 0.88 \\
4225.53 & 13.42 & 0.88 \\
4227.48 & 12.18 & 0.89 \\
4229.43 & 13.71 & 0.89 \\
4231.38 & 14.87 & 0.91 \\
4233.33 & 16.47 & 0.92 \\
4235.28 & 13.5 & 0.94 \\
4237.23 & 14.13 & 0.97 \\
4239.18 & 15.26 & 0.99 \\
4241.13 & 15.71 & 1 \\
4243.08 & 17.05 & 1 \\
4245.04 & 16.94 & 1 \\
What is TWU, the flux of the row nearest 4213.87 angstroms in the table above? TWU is 15.2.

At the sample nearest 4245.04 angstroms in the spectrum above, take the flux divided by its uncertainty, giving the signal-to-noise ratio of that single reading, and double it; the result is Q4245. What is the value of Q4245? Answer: 34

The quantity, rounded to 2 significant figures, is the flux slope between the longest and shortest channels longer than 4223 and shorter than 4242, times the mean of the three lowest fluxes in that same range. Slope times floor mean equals 2.0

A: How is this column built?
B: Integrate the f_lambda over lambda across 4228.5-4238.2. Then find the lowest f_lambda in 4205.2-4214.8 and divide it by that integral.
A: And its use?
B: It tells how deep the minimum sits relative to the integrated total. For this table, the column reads 0.101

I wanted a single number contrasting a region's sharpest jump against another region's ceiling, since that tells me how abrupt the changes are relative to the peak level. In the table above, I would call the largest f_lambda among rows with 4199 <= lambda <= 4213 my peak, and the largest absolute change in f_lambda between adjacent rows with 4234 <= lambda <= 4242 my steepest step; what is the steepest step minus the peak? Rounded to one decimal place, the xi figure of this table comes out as -14.4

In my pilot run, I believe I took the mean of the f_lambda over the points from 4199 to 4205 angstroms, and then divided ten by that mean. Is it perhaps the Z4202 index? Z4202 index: 0.711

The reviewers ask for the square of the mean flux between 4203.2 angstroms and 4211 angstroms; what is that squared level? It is 226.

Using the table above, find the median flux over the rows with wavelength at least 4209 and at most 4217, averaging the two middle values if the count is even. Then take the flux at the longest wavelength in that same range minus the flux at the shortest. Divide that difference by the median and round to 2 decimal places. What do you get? -0.06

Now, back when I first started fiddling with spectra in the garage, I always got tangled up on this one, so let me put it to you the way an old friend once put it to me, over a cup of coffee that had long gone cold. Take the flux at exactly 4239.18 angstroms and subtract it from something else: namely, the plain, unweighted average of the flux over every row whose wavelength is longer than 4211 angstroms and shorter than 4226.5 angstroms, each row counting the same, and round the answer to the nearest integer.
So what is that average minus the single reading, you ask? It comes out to -1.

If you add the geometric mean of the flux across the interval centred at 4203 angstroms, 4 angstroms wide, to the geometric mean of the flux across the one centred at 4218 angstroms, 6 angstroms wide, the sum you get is 29.7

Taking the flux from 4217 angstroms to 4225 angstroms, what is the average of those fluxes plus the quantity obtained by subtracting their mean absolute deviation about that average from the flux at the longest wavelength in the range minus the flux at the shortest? 12.1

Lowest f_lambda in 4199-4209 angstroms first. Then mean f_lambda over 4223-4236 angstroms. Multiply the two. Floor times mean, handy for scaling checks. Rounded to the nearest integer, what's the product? 185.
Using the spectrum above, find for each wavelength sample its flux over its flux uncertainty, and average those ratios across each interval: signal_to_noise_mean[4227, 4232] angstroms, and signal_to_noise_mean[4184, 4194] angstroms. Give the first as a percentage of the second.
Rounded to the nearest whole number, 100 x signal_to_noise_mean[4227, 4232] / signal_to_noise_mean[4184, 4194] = 87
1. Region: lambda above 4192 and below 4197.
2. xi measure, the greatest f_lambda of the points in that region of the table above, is 15.58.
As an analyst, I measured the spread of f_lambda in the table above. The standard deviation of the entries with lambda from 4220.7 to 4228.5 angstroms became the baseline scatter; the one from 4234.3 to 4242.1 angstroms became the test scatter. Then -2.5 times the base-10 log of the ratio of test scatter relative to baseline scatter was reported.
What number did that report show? 0.22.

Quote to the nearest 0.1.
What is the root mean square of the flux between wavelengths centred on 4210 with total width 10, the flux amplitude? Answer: 15.0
